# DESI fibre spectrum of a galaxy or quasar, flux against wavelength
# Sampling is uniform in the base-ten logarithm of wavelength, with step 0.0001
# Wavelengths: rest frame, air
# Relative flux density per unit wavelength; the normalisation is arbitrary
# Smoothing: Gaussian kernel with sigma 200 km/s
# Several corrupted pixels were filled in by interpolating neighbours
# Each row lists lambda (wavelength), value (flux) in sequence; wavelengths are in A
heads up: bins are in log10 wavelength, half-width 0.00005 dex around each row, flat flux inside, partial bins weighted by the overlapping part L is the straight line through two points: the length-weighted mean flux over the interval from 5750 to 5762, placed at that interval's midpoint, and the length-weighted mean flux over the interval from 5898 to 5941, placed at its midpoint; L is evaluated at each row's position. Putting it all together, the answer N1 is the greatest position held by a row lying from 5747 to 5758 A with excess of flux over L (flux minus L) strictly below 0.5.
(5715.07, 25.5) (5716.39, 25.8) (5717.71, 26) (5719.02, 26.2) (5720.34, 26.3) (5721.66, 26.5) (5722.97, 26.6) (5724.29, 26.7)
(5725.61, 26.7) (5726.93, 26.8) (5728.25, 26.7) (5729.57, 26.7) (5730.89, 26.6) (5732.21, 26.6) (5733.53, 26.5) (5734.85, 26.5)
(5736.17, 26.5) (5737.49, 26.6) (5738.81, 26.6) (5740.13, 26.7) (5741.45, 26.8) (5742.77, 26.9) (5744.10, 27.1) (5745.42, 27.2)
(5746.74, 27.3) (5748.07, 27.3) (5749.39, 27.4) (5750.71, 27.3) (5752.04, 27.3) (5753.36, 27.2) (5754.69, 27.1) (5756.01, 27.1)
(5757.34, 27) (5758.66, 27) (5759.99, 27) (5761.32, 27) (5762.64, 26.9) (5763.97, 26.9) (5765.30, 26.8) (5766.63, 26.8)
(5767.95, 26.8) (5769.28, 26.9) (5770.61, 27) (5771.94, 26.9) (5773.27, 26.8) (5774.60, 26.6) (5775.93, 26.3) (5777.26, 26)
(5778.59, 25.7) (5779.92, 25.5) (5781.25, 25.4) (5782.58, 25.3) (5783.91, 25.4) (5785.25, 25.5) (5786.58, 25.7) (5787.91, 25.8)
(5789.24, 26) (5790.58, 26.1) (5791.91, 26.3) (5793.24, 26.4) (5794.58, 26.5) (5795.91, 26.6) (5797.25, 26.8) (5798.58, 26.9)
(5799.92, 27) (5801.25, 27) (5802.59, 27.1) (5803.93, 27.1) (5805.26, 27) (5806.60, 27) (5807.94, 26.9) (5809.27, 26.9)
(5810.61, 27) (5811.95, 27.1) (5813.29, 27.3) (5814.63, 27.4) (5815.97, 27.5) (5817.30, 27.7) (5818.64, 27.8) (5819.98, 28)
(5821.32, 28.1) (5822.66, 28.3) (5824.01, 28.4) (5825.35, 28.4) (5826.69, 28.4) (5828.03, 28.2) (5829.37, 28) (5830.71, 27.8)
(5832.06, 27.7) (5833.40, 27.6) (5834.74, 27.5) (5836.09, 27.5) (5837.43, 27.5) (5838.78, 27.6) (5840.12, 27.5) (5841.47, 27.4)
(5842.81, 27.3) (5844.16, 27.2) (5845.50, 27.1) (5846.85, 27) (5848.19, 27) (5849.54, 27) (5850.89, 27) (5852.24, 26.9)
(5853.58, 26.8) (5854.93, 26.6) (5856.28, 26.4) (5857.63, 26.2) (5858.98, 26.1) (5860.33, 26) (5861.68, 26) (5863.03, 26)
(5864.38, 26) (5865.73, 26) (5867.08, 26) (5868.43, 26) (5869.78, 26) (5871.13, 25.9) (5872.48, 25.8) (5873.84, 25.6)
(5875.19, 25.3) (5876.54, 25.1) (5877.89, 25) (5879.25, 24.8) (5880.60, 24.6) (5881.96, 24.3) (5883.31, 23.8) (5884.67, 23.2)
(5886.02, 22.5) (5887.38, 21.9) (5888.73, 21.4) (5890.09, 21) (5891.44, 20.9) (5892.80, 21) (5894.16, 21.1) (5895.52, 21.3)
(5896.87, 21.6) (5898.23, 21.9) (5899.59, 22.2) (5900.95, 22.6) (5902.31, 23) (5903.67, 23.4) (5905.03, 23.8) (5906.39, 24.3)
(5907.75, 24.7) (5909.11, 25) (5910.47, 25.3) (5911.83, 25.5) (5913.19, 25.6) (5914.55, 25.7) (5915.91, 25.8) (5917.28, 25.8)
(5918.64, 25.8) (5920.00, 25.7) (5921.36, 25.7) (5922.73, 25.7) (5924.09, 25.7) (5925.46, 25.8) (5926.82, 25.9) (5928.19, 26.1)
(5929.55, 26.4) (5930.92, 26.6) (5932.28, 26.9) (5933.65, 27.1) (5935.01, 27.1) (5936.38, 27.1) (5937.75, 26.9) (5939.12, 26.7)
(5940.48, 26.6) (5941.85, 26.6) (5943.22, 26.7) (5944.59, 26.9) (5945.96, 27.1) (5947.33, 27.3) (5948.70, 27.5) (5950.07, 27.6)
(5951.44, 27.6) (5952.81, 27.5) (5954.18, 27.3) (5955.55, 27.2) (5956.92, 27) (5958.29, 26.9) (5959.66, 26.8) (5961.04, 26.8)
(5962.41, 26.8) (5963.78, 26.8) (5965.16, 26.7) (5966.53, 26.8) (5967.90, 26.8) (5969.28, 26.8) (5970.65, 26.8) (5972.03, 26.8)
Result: 5757.34 A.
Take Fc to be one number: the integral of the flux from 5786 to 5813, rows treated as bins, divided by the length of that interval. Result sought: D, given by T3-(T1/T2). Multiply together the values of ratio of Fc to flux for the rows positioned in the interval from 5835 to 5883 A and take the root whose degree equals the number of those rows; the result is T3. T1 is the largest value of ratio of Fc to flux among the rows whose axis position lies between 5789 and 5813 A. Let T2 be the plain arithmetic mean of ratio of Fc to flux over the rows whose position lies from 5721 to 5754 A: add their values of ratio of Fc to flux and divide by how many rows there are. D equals -0.018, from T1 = 1.03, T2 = 0.99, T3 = 1.01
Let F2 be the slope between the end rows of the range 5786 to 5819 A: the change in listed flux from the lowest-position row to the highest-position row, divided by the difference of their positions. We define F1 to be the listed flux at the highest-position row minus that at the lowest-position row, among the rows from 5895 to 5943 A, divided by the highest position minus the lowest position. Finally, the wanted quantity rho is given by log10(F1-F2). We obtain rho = -1.3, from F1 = 0.11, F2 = 0.07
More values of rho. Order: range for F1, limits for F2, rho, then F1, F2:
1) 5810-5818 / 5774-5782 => -0.5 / 0.10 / -0.18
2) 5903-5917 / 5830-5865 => -0.6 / 0.20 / -0.05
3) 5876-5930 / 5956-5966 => -1.2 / 0.02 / -0.04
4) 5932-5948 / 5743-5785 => -1.2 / 0.03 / -0.04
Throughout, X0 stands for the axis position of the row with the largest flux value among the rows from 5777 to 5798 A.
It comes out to 5797.25 A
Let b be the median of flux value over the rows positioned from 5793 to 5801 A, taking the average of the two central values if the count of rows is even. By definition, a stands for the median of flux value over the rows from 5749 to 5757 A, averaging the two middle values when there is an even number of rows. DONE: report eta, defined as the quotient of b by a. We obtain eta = 0.98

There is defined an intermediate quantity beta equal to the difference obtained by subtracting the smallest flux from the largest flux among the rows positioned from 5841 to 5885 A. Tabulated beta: 4.2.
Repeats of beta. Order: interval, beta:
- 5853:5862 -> 0.8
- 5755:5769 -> 0.3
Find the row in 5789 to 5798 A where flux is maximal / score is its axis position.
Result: 5797.25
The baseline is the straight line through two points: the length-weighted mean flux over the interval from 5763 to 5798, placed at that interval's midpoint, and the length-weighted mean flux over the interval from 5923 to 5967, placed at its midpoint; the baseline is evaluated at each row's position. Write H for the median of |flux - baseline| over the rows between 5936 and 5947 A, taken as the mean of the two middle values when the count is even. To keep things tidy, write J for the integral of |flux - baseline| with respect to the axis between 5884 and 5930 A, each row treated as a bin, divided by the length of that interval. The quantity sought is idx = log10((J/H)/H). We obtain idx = 2.00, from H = 0.17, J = 2.8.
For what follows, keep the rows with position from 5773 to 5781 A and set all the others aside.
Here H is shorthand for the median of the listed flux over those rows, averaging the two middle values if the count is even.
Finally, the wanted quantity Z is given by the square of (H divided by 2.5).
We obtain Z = 109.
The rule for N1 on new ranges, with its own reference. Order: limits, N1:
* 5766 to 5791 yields 5790.58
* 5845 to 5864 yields 5863.03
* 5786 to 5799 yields 5798.58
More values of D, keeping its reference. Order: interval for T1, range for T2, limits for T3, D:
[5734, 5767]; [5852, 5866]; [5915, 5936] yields 0.029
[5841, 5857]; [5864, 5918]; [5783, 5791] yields 0.131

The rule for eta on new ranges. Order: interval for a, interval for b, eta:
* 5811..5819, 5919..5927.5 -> 0.94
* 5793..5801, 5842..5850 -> 1.01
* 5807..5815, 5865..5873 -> 0.96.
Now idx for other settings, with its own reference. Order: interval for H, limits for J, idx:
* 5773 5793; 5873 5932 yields 0.91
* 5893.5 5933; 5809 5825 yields 0.00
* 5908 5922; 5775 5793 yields -0.34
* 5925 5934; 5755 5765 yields 0.75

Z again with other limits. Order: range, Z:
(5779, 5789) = 104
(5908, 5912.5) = 102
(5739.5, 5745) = 115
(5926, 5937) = 114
